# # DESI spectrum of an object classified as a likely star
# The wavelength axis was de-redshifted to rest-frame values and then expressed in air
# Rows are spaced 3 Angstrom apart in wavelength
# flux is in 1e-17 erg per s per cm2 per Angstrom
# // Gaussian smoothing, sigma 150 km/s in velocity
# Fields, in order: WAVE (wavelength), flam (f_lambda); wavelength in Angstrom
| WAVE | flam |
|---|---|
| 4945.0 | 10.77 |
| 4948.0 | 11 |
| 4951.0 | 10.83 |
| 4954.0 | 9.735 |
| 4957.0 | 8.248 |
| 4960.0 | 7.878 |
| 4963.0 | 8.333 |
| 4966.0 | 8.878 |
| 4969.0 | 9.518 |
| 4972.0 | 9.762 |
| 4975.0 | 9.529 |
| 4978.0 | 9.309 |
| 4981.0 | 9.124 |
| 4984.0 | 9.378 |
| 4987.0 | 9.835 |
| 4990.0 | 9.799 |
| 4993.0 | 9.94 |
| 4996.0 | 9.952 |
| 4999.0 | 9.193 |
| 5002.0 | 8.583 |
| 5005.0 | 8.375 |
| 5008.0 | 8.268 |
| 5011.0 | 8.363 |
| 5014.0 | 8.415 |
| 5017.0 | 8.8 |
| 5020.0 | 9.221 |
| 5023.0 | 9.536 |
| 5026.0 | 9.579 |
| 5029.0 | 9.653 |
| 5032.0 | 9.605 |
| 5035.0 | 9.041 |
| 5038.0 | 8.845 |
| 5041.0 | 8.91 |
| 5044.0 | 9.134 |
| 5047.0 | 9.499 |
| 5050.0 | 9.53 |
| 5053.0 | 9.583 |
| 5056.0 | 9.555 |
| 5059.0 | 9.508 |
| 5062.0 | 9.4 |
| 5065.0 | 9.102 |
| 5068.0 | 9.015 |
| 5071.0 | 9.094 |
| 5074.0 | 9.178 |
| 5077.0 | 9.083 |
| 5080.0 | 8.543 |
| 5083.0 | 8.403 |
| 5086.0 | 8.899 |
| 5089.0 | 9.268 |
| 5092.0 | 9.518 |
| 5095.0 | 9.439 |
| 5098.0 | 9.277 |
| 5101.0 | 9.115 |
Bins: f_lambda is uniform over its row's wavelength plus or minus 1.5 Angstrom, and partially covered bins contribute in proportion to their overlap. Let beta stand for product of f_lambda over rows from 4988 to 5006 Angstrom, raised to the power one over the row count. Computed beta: 9.3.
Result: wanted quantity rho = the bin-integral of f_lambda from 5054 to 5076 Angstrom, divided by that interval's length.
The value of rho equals 9.27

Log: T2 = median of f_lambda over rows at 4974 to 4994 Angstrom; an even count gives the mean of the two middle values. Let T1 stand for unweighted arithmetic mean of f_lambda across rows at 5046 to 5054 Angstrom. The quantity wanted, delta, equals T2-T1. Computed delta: 0.0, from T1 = 9.54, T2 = 9.53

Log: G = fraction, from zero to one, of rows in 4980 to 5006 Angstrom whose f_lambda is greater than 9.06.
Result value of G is 0.78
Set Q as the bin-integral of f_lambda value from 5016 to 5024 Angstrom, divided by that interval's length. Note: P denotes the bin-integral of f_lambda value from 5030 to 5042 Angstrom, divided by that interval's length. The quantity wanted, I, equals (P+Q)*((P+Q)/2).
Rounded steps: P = 9.13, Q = 9.19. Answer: 168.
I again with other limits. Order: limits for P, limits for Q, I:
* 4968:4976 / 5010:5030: 175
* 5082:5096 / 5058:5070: 169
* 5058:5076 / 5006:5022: 159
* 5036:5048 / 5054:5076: 168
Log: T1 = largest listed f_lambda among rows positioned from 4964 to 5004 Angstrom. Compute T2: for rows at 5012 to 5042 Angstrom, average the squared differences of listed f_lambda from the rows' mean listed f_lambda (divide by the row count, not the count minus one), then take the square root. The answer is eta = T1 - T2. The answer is 9.55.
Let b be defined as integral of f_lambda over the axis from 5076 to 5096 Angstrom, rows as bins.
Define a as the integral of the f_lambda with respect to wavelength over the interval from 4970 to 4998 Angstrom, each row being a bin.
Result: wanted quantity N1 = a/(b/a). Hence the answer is 402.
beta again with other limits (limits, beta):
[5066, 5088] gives 8.9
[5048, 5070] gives 9.4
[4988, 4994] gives 9.9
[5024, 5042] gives 9.3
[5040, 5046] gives 9.0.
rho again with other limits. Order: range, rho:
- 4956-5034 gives 9.12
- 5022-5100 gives 9.24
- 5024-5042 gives 9.29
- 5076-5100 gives 9.05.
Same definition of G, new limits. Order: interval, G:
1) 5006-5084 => 0.62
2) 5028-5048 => 0.57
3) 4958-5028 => 0.61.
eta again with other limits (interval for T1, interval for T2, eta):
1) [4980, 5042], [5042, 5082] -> 9.66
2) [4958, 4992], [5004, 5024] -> 9.38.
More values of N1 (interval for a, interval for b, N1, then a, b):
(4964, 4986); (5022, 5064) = 107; 206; 394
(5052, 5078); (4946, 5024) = 81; 241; 720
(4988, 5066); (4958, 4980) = 2603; 719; 198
